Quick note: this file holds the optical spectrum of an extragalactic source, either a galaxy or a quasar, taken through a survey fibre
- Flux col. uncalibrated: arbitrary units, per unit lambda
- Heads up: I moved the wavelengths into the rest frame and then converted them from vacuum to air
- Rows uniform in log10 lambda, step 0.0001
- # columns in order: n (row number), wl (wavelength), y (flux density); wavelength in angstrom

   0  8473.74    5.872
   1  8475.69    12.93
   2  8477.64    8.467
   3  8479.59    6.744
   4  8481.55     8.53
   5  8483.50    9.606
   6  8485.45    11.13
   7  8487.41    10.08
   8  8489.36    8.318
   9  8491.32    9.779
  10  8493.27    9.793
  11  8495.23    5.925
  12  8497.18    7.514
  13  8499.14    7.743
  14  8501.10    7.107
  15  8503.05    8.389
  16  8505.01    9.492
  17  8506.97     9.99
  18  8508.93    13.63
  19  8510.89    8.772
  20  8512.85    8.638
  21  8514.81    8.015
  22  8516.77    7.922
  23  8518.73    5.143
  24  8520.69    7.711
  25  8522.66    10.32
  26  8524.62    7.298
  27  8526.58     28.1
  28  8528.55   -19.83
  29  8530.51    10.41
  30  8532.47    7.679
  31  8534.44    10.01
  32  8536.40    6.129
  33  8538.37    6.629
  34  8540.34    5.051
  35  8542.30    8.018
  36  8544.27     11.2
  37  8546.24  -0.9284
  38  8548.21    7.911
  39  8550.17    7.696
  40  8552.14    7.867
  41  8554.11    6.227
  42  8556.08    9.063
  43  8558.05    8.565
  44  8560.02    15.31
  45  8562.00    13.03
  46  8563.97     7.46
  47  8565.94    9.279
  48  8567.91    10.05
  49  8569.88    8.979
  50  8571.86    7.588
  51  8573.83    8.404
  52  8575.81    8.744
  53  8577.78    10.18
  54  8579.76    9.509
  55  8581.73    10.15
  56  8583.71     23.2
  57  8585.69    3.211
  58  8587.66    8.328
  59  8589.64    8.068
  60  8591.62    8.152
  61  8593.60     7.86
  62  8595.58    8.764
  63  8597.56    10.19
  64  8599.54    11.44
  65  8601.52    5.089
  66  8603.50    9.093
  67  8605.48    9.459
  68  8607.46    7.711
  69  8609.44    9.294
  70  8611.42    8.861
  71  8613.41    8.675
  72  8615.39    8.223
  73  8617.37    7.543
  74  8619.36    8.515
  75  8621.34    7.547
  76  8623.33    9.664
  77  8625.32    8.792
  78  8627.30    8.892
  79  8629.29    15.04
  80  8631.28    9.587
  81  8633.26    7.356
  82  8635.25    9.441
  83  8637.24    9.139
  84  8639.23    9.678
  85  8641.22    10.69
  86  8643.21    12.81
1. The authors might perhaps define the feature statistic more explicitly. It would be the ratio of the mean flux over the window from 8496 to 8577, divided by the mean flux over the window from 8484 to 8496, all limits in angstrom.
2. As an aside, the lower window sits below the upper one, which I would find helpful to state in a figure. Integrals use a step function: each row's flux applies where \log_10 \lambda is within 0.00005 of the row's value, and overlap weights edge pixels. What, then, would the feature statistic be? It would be 0.89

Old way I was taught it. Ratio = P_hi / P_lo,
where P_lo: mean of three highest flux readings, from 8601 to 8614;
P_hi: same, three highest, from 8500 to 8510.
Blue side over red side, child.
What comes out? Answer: 1.19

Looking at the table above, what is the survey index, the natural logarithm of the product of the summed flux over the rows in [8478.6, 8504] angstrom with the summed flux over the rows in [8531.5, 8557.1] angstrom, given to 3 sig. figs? 9.23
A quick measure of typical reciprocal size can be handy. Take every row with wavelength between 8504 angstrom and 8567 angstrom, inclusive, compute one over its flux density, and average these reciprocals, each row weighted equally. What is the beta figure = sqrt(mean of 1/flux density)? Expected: 0.276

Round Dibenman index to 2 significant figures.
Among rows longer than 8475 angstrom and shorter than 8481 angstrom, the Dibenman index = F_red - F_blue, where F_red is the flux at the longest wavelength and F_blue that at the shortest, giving -6.2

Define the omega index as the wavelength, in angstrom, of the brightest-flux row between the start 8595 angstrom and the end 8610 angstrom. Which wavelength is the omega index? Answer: 8599.54 angstrom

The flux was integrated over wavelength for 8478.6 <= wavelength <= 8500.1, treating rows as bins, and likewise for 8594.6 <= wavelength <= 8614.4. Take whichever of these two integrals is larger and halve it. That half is 93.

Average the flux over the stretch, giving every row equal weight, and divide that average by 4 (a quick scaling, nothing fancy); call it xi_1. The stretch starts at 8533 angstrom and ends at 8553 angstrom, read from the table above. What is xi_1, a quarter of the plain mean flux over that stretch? 1.74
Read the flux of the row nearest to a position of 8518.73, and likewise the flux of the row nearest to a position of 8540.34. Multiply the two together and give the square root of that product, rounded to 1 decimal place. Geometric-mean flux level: 5.1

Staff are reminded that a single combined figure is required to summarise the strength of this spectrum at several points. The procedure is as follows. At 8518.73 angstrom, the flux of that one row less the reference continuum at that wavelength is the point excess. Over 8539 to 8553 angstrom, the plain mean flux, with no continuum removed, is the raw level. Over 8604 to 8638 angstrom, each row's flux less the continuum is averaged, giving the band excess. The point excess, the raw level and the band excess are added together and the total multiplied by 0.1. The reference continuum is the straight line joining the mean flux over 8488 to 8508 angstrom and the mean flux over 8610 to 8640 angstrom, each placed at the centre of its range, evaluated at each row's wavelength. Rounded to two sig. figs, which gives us 0.32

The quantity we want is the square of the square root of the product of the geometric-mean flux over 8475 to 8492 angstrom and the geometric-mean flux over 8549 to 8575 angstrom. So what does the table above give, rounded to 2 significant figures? 84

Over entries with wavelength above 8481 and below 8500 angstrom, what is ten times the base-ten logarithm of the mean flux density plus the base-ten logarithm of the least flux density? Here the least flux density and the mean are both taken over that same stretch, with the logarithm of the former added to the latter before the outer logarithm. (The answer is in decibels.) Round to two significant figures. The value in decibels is 9.8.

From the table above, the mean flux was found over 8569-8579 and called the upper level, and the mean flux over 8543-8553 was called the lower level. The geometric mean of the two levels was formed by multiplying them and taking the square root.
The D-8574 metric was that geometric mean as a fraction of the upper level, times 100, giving 88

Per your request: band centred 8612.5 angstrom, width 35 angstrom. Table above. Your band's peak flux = 15.04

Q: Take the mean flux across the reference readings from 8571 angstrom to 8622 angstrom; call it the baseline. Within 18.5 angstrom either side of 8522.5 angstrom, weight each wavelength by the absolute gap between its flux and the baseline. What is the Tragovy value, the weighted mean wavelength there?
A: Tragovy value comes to 8526.6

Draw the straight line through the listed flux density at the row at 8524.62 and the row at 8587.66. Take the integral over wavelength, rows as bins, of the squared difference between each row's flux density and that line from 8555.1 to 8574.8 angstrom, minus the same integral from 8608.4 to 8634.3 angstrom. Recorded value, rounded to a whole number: 91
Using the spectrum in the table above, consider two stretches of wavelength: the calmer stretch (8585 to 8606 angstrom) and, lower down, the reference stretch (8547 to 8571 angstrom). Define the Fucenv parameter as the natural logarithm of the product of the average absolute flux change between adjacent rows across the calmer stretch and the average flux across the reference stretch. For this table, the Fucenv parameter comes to 2.9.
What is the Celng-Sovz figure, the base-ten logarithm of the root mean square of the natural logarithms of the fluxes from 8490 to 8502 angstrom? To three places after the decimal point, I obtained 0.316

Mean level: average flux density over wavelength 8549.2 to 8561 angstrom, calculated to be 9.1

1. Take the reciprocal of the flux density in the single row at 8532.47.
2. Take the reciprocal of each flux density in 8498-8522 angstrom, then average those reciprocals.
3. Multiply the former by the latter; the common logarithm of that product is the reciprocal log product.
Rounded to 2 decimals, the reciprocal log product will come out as -1.80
